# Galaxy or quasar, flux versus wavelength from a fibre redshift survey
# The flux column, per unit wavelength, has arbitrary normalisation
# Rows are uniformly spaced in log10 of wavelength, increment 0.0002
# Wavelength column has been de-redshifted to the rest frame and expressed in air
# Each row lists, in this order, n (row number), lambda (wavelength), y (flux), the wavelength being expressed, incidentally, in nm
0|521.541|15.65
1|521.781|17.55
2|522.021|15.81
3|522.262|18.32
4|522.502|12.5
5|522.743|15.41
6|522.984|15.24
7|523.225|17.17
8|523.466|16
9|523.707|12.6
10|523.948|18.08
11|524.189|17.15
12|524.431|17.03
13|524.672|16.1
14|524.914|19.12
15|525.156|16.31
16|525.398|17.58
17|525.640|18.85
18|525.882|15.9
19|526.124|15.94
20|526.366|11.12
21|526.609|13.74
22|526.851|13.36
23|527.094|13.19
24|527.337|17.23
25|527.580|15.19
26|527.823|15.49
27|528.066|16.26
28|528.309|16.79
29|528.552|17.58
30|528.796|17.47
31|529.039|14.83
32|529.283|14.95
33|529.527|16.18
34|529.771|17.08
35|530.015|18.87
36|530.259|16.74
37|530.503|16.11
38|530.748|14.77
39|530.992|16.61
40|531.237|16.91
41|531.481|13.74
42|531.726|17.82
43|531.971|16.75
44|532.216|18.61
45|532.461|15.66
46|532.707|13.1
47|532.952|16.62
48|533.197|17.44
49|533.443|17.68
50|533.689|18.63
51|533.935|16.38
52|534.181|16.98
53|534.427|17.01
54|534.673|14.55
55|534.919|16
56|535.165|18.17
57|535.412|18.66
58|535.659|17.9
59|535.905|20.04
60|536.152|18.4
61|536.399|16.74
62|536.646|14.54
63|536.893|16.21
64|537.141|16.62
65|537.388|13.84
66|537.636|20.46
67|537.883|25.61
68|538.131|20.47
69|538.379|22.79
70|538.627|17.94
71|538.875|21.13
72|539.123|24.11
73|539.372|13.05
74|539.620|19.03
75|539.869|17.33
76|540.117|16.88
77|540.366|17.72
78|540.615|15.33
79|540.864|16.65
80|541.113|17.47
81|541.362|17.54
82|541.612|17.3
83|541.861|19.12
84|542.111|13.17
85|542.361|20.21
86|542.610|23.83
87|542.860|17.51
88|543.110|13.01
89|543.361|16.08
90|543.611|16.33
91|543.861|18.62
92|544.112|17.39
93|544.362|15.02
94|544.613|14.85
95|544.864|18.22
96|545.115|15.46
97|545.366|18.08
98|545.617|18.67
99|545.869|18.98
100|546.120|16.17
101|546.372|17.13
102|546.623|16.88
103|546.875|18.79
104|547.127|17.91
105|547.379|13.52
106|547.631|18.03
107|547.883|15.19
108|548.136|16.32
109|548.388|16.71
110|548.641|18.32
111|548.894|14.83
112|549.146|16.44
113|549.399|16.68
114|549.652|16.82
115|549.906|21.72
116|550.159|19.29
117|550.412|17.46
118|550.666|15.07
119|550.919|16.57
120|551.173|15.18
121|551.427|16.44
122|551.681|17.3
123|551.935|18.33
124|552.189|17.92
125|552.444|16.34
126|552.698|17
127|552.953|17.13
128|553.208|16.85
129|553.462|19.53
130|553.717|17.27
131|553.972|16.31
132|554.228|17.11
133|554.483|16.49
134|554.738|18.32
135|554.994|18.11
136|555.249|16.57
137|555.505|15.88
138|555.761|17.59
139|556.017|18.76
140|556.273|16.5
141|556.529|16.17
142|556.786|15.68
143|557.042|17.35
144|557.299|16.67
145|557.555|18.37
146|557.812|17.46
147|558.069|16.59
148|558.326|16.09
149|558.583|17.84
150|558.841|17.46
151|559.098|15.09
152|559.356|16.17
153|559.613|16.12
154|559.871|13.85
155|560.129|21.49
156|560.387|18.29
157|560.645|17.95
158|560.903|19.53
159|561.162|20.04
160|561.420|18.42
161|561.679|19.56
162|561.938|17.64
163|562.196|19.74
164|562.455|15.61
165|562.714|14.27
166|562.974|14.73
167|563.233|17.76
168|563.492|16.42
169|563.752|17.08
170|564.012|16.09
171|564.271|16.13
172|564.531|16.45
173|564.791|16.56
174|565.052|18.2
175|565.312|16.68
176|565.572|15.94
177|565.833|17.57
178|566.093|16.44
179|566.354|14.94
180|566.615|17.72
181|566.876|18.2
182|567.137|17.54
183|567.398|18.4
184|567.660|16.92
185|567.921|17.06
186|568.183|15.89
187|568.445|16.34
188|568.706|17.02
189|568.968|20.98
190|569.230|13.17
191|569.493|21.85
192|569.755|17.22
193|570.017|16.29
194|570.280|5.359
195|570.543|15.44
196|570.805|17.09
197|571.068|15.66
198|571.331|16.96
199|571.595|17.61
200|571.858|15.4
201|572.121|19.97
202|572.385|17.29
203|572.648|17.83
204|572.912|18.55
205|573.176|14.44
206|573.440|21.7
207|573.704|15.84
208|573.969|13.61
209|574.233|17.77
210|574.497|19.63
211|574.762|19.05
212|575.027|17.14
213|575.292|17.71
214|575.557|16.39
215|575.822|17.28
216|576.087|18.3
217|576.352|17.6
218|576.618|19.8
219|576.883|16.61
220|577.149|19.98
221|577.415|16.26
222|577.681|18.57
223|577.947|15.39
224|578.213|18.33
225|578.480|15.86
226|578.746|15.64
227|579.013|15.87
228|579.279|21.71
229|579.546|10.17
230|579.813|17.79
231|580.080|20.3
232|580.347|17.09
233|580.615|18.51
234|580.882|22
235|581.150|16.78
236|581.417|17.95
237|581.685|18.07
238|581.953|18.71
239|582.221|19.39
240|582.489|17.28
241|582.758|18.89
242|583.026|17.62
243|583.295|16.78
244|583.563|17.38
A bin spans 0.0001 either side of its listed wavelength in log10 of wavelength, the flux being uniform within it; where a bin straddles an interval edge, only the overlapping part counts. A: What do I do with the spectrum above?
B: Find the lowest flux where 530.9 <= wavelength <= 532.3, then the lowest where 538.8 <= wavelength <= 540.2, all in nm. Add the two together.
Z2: 27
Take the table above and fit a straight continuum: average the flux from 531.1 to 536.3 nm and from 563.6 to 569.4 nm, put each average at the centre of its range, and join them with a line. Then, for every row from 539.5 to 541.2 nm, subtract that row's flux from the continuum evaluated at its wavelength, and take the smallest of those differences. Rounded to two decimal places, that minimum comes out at -2.05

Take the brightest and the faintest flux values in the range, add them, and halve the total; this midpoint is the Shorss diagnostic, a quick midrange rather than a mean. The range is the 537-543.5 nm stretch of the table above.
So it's 19.3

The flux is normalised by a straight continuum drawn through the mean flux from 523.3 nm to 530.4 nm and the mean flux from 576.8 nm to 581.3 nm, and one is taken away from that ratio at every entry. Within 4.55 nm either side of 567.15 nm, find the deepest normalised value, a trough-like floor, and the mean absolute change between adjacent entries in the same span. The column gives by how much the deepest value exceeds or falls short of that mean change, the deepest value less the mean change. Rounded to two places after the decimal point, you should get -0.82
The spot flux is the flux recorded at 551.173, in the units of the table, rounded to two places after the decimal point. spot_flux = 15.18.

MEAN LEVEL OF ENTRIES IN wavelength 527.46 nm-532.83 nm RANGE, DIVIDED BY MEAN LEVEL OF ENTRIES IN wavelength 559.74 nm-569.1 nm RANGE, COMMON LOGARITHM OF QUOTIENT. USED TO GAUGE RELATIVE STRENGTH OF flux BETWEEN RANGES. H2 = -0.0276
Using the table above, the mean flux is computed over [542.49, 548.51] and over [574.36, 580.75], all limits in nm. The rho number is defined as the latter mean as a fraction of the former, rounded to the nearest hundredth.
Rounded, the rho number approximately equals 1.03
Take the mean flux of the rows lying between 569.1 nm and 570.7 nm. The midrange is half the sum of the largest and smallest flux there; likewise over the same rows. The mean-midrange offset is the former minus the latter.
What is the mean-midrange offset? 1.3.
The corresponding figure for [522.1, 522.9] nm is 0.0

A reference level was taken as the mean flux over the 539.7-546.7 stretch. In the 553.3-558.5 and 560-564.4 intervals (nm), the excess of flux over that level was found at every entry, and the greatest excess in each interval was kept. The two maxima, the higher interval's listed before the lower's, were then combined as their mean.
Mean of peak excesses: 3.3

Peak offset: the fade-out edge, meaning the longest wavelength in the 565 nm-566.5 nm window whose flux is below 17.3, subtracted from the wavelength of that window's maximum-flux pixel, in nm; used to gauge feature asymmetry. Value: -1.30 nm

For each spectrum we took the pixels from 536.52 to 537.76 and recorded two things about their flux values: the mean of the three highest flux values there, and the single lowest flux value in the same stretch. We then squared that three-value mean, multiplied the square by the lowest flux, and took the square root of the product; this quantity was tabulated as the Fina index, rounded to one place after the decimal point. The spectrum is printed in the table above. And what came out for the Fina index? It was 66.1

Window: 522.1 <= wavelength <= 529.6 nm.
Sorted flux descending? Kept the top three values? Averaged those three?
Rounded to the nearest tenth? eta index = 18.8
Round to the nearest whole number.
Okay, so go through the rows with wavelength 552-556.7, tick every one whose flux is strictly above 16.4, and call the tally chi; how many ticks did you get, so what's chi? 14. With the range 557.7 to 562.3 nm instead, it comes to 13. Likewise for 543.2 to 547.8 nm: 11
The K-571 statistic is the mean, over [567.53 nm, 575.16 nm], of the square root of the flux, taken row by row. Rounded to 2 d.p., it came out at 4.09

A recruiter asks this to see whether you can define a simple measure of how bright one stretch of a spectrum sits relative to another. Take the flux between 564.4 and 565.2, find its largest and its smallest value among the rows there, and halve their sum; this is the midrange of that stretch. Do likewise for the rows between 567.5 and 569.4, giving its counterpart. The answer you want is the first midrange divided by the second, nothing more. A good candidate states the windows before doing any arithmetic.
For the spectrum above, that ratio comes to 1.01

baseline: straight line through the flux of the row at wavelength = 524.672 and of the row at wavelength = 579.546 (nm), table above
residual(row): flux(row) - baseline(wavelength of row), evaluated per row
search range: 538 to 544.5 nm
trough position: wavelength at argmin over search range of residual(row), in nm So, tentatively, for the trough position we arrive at 539.372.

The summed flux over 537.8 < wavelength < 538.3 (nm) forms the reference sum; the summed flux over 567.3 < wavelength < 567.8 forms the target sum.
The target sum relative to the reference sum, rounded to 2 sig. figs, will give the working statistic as 0.77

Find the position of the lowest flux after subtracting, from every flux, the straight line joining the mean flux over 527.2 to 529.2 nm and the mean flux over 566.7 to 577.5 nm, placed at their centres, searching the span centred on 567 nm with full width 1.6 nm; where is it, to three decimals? 566.354 nm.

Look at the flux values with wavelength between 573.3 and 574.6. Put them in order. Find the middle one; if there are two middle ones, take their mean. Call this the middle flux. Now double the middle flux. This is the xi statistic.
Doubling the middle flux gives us 35.5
